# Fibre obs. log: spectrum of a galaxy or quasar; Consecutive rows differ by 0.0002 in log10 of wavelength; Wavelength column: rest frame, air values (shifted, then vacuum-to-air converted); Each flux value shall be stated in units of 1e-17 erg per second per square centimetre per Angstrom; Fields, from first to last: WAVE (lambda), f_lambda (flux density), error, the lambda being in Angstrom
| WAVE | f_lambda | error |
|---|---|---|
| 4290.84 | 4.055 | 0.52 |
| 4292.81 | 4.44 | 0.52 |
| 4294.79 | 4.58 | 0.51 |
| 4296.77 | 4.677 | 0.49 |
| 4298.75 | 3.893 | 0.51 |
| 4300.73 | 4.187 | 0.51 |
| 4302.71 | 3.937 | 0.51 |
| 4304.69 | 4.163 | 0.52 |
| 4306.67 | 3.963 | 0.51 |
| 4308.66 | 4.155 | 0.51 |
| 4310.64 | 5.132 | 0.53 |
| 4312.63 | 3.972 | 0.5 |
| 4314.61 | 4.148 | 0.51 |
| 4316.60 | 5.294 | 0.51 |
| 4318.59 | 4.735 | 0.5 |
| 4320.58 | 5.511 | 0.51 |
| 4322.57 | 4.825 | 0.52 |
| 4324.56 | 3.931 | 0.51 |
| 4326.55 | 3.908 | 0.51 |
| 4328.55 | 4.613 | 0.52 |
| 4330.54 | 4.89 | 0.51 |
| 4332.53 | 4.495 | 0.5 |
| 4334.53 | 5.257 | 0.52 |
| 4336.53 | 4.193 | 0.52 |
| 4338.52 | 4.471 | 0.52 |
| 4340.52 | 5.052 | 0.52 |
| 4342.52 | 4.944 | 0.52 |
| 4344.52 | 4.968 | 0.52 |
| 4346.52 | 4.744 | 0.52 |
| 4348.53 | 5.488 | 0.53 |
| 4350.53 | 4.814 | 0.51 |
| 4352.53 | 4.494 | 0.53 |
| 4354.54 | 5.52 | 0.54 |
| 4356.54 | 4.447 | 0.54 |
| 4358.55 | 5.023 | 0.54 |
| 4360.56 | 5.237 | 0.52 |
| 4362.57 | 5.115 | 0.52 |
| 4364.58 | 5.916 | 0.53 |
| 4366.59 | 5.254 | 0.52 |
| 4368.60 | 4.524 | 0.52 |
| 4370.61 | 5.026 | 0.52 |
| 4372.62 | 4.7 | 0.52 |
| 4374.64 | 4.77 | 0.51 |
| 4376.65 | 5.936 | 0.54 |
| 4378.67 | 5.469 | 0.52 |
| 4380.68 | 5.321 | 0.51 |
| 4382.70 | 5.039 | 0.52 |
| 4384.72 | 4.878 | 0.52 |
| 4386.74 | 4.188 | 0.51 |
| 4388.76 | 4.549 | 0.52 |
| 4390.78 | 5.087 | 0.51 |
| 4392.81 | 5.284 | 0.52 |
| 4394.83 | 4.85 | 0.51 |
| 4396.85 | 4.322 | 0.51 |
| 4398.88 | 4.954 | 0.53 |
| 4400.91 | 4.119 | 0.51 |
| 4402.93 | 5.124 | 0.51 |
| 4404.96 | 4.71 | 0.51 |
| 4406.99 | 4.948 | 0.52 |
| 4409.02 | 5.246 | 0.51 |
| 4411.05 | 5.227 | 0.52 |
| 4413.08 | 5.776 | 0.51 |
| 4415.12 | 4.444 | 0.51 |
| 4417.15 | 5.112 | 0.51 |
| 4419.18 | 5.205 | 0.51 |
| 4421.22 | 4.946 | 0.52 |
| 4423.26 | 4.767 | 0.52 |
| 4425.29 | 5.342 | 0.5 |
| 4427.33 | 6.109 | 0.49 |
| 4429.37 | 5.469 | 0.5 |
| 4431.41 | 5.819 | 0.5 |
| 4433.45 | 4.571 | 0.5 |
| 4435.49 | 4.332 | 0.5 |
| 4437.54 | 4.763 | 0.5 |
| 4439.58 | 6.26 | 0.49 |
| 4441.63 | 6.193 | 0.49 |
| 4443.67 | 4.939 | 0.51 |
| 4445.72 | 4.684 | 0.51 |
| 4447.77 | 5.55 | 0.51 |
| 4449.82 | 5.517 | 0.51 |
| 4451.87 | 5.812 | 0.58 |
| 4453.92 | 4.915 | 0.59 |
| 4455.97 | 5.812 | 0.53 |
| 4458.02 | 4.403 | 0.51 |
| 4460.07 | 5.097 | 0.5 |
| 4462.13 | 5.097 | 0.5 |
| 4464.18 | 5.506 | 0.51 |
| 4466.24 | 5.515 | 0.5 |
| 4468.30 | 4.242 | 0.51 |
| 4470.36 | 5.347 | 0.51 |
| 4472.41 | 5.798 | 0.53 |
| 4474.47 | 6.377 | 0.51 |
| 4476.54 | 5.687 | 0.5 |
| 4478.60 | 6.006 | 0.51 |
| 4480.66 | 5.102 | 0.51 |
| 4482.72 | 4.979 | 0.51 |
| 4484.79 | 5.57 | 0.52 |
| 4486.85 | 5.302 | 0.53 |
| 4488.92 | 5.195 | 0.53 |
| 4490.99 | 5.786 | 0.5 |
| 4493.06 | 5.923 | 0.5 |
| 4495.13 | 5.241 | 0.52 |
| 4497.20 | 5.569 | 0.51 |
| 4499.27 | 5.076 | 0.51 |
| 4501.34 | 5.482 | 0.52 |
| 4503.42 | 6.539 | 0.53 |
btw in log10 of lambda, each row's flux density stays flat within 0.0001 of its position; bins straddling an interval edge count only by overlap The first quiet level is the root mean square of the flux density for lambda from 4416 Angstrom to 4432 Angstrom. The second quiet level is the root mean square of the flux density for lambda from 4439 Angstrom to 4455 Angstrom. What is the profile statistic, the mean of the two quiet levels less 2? 3.44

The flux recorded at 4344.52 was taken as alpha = 4.968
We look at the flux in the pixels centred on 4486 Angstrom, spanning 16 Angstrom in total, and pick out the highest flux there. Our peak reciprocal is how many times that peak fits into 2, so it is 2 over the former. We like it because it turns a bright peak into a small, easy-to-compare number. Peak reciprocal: 0.33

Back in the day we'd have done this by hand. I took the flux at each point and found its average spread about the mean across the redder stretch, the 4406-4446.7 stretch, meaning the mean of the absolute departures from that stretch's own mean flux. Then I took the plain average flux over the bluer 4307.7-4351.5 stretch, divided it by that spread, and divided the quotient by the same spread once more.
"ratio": 23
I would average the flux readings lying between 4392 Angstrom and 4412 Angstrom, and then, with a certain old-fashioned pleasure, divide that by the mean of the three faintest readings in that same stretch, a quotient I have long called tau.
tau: 1.11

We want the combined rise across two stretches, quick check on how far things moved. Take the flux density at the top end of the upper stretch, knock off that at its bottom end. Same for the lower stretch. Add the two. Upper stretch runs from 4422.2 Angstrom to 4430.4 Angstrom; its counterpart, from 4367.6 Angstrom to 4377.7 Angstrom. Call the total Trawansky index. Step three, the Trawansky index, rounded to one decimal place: 2.1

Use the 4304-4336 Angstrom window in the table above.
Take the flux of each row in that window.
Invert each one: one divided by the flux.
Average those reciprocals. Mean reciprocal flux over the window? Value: 0.222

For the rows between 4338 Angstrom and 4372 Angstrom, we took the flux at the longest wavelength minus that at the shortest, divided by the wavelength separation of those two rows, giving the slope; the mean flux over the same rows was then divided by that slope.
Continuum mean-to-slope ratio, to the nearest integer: 289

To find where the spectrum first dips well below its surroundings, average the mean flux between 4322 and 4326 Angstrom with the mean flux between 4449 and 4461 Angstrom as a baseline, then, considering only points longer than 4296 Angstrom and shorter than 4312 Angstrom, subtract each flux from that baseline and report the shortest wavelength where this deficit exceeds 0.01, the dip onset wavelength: 4296.77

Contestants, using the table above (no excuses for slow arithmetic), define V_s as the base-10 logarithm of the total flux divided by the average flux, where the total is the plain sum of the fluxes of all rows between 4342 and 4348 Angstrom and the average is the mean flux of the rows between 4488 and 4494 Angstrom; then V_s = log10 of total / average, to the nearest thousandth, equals 0.415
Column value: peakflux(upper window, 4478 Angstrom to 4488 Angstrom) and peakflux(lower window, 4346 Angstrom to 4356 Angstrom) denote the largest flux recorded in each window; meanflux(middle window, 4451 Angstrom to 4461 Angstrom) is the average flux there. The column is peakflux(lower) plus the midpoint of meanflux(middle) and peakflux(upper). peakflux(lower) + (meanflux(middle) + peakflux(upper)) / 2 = 11.1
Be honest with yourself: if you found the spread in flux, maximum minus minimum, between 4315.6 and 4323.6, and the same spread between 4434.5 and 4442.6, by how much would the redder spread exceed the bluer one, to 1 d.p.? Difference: 1.2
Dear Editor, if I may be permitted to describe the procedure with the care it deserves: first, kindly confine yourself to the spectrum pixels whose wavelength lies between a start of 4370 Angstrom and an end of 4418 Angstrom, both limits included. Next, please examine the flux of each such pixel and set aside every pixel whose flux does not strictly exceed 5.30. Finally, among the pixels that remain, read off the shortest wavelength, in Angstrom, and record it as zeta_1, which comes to 4376.65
